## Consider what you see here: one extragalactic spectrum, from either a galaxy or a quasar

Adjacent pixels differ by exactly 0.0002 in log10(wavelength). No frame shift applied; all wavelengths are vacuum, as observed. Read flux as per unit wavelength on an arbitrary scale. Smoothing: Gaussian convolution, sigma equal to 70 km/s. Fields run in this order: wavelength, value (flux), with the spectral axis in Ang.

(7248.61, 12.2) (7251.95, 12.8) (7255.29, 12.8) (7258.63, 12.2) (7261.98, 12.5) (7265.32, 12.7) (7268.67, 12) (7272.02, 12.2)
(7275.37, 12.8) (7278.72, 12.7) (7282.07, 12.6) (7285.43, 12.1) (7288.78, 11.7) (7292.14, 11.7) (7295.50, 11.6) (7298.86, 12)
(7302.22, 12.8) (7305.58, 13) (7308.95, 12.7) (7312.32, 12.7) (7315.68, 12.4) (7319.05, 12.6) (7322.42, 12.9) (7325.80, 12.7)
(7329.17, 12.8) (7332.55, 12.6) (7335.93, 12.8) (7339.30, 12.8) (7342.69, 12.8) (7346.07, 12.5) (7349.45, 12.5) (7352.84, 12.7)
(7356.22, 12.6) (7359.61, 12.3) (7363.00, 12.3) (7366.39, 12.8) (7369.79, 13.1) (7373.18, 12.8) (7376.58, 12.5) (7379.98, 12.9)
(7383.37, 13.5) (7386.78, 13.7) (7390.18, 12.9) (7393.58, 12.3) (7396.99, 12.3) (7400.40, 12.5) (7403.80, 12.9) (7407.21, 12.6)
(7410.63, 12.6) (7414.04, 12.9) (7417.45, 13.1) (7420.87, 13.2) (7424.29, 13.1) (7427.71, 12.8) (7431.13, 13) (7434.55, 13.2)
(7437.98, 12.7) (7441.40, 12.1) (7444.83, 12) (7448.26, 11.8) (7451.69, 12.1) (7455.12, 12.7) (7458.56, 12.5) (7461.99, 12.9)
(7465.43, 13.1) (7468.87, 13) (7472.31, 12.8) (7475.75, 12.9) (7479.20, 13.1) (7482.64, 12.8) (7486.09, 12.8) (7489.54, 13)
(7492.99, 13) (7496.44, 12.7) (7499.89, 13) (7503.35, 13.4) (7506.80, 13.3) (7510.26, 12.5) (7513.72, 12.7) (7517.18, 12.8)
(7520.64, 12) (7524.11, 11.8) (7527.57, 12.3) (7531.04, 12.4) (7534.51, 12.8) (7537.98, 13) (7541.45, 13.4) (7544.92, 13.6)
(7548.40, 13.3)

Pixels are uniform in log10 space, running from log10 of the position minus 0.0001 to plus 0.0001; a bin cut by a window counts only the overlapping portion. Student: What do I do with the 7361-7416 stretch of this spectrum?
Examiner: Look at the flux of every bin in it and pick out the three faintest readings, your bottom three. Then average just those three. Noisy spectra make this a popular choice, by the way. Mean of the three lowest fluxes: 12.3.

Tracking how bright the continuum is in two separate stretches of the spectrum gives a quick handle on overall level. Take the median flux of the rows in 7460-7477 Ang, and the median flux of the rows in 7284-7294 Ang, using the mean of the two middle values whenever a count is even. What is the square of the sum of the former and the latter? 605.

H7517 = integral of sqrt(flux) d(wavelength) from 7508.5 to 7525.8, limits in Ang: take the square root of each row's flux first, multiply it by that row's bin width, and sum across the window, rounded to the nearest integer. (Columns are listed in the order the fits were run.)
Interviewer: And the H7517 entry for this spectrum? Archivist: 61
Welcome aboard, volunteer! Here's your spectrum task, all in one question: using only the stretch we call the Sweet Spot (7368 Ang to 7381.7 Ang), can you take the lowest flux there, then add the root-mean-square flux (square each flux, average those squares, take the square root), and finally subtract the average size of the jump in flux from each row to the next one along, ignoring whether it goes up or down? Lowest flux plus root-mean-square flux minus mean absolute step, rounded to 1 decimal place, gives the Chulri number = 25.0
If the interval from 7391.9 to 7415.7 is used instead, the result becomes 24.7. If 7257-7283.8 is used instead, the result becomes 24.2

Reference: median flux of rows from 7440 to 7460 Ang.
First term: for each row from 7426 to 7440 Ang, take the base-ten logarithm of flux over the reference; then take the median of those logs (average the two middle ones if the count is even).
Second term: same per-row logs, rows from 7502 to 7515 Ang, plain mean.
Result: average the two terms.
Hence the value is 0.029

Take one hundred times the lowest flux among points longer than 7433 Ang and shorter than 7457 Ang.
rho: 1180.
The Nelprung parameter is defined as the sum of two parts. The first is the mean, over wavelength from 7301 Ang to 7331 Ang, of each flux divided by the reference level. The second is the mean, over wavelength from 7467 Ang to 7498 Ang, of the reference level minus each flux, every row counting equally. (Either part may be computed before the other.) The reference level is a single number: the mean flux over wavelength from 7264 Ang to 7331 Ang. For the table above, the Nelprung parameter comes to 0.56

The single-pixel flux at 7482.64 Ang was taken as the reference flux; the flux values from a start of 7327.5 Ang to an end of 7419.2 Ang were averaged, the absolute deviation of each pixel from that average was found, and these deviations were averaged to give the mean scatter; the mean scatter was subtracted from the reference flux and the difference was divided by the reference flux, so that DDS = 0.980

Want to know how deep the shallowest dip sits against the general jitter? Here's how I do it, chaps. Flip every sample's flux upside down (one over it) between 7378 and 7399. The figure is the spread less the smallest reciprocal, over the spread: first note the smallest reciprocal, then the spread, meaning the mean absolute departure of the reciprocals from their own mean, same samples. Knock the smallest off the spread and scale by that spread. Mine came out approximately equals -27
